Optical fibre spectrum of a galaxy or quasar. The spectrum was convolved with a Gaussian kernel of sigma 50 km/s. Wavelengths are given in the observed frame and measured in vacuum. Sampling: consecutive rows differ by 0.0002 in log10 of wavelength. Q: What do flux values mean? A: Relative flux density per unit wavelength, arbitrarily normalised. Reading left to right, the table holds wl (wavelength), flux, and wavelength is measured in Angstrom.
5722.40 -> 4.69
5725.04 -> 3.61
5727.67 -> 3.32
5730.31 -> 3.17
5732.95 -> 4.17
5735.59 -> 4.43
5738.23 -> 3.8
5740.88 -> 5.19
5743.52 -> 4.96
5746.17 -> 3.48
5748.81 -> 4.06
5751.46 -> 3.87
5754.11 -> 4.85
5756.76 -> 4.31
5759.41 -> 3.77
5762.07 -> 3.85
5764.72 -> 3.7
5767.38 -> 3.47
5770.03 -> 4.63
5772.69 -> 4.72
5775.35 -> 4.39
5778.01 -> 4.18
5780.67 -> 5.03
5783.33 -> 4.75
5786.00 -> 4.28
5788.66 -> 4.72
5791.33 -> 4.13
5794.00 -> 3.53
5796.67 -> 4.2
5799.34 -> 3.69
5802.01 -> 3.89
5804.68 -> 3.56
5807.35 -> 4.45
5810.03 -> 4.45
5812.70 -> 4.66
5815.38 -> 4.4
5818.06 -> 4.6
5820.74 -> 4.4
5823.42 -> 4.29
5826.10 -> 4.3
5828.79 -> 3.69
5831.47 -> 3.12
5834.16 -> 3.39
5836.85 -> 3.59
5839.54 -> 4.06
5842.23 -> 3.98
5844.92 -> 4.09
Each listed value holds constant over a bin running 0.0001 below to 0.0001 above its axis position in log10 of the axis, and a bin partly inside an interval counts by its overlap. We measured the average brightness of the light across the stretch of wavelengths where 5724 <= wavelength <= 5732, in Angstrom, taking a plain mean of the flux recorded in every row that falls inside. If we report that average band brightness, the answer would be 3.4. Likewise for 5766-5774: 4.3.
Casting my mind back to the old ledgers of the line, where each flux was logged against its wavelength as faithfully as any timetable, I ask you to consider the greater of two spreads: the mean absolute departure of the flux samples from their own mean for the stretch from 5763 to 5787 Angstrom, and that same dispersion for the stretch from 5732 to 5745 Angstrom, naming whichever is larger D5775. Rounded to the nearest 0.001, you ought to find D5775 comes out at 0.452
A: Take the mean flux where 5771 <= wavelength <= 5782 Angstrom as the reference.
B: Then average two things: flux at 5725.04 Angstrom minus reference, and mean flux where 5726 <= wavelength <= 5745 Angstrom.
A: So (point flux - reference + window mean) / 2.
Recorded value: 1.6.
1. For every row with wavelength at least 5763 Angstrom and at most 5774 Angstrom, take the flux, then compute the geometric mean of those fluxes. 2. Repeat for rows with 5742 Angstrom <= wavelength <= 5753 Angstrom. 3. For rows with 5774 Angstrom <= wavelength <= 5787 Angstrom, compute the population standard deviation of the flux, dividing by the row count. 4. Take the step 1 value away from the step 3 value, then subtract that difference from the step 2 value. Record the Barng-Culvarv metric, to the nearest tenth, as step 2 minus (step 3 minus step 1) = 7.8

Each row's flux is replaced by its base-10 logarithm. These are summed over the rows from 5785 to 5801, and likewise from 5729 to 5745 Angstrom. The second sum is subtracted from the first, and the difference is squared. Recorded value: 0.01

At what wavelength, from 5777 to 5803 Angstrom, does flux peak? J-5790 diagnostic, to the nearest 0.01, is 5780.67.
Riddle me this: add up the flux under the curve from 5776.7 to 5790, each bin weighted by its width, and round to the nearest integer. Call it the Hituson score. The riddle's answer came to 61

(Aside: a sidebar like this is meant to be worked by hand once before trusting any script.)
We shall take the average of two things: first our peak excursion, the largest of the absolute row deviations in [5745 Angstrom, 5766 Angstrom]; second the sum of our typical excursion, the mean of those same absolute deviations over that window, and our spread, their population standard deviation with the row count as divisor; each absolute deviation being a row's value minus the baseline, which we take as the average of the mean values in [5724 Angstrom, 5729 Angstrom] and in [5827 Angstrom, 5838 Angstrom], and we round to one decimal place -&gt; 1.2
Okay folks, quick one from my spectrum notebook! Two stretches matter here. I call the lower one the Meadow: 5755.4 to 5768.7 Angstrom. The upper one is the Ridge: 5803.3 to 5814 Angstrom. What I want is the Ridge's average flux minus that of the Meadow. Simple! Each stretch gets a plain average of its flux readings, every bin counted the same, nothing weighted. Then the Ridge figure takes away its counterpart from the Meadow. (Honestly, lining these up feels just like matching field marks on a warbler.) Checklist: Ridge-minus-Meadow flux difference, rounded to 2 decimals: 0.46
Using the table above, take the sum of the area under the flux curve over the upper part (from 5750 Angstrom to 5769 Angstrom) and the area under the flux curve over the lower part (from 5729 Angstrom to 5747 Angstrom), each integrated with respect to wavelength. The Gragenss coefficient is 151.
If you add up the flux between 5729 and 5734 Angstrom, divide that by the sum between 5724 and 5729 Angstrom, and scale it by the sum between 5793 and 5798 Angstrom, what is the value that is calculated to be 8.19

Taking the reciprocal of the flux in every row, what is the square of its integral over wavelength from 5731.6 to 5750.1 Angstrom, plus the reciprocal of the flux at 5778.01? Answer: 19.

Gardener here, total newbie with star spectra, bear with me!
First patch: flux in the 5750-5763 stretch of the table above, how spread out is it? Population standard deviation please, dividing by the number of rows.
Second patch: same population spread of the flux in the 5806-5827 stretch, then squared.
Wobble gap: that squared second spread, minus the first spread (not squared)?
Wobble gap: -0.39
